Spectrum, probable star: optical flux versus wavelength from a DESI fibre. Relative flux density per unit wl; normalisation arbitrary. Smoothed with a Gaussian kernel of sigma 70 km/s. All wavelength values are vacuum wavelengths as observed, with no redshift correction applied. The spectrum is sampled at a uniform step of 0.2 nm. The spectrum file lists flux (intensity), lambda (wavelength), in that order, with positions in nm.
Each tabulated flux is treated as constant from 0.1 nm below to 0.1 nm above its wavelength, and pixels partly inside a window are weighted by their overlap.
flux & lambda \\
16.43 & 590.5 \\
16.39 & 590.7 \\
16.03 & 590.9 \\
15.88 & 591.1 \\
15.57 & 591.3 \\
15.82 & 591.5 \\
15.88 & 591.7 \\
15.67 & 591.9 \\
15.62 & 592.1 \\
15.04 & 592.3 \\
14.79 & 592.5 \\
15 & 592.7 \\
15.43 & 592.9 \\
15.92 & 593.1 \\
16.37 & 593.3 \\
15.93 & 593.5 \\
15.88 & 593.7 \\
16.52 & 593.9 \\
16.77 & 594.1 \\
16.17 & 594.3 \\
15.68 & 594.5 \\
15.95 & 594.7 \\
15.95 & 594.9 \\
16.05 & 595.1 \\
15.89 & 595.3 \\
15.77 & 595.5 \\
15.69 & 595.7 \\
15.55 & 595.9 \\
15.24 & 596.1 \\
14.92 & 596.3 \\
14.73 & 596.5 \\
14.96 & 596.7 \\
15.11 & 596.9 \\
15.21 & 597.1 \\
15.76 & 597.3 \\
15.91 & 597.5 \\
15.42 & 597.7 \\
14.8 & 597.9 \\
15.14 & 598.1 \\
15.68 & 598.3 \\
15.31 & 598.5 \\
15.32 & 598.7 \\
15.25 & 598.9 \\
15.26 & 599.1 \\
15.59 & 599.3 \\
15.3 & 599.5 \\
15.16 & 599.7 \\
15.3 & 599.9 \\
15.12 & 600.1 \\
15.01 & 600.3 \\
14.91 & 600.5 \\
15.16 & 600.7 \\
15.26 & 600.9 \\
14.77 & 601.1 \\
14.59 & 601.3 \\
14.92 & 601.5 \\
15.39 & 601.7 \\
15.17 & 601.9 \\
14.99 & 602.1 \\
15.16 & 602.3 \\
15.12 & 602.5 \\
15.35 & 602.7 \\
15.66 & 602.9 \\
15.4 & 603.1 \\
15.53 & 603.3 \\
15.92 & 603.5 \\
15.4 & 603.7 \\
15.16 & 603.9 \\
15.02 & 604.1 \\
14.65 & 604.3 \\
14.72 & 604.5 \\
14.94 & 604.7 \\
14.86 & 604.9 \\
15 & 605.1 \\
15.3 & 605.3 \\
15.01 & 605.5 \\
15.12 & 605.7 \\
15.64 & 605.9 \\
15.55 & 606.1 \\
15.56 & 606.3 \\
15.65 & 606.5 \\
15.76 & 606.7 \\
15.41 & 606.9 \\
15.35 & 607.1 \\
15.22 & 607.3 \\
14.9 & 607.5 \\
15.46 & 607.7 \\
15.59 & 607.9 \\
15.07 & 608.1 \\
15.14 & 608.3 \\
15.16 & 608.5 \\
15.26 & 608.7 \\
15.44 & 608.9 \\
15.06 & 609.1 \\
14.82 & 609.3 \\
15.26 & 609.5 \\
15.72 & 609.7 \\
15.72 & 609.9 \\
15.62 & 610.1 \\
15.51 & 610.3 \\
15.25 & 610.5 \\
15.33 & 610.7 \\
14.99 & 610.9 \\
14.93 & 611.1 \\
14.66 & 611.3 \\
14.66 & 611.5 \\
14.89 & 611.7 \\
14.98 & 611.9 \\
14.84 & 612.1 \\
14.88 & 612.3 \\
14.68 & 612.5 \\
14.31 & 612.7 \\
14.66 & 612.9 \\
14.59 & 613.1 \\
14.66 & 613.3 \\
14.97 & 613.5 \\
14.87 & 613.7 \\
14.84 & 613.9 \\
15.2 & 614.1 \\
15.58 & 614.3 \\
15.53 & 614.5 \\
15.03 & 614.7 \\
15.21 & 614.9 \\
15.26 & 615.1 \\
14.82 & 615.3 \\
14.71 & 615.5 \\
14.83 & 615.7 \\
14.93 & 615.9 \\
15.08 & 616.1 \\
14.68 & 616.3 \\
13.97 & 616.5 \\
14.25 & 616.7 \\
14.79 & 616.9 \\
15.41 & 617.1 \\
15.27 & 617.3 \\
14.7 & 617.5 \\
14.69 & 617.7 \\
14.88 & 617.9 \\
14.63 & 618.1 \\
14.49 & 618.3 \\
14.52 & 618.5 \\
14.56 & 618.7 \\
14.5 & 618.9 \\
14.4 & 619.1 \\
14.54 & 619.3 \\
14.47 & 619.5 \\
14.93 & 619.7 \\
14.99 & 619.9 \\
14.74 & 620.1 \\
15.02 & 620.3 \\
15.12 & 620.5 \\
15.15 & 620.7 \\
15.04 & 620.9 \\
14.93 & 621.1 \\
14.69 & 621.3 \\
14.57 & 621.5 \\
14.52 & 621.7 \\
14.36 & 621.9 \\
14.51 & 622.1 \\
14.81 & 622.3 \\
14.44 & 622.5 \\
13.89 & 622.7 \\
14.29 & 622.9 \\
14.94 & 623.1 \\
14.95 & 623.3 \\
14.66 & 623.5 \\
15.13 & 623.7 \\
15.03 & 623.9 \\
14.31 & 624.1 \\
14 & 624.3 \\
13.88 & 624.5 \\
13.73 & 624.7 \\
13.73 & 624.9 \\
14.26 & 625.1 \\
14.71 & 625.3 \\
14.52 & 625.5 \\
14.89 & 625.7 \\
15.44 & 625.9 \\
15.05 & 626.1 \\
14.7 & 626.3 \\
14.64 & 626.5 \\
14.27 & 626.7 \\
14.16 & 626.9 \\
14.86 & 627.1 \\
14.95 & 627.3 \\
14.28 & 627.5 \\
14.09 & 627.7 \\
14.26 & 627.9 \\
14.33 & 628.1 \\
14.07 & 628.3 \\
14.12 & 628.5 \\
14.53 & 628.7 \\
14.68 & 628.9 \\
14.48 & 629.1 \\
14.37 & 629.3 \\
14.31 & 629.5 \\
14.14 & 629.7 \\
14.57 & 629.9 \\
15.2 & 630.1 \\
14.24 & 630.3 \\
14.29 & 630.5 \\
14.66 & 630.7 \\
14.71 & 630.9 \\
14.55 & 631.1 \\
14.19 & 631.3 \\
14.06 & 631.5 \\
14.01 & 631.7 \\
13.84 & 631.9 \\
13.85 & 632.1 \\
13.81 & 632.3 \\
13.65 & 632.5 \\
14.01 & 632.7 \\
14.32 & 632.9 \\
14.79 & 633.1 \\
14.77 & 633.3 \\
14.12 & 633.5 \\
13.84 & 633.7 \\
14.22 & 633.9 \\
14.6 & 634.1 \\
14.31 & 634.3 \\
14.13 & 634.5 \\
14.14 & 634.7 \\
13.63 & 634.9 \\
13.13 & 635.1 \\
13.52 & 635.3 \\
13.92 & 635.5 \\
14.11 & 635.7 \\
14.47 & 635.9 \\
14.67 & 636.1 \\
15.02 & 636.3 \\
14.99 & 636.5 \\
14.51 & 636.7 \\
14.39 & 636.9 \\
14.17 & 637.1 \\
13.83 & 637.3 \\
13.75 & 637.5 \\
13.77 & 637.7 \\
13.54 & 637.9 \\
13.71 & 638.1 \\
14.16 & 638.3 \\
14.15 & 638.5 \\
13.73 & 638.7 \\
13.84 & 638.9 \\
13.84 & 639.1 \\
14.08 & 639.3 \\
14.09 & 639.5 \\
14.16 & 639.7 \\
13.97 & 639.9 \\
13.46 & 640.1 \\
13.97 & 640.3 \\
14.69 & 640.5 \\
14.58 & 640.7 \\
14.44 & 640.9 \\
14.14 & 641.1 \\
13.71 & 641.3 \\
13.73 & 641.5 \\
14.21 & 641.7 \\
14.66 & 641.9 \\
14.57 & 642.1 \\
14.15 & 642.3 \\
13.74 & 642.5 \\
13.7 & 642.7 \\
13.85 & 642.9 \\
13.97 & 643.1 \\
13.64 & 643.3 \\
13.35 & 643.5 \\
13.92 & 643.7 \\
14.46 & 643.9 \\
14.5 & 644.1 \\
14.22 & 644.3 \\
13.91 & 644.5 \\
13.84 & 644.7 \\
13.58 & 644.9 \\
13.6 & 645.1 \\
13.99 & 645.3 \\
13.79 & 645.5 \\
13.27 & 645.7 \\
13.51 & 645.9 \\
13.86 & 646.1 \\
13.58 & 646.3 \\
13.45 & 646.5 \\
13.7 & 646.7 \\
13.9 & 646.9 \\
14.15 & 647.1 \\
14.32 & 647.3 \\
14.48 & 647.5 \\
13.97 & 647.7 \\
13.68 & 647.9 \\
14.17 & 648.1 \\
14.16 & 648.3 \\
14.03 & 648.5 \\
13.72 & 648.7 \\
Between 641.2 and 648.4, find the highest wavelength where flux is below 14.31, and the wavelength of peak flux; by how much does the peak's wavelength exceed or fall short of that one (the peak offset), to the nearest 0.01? -6.40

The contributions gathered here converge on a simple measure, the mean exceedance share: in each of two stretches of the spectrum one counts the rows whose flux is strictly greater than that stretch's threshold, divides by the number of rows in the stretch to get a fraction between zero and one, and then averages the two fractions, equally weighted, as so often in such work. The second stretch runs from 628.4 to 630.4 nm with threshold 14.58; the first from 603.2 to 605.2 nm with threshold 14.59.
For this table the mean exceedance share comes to 0.60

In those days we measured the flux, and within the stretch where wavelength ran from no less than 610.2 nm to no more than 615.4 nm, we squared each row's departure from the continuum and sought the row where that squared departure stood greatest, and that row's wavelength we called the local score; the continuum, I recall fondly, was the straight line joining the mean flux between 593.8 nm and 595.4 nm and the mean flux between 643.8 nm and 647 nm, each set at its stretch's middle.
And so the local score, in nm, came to 612.7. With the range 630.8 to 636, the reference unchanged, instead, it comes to 635.1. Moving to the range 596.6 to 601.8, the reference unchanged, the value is 601.3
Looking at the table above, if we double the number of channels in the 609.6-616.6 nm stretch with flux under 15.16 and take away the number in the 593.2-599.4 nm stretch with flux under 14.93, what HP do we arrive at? 45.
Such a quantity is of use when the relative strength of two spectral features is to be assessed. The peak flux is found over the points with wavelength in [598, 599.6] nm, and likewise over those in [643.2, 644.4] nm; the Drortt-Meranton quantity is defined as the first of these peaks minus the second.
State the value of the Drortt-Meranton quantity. 1.18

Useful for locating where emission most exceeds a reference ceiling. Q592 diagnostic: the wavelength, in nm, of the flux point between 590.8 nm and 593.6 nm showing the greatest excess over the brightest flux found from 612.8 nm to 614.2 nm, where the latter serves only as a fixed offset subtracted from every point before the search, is 593.3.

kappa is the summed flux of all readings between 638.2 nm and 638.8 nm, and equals 42.0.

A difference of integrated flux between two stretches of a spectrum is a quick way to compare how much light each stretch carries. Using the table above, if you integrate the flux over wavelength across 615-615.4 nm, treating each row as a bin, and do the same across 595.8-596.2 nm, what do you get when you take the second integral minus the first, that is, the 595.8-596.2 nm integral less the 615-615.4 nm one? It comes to 0.14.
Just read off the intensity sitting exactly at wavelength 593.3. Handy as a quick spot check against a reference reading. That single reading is 16.37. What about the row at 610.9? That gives 14.99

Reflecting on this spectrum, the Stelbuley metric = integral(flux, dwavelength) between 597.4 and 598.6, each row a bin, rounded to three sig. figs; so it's 18.5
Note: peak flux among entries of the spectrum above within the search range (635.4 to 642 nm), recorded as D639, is 15.02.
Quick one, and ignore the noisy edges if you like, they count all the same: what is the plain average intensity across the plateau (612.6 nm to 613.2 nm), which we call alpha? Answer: 14.52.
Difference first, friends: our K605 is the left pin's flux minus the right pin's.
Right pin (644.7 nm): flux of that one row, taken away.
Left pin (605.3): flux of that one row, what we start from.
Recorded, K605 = 1.46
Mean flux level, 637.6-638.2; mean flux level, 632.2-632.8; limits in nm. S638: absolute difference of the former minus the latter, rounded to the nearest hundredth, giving 0.15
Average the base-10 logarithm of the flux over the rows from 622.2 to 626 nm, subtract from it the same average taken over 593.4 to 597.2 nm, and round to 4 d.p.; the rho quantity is -0.0339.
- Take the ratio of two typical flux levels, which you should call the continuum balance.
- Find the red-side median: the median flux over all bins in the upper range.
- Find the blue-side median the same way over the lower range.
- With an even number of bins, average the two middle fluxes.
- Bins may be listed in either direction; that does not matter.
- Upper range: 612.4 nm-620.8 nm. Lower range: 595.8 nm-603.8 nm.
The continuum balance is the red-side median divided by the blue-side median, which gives 0.97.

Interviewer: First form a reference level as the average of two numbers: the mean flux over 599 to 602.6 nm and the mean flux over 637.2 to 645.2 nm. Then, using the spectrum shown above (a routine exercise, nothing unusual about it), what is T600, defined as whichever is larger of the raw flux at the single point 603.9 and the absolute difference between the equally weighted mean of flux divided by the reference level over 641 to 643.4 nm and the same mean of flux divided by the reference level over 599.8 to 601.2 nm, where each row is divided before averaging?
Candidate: 15.2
